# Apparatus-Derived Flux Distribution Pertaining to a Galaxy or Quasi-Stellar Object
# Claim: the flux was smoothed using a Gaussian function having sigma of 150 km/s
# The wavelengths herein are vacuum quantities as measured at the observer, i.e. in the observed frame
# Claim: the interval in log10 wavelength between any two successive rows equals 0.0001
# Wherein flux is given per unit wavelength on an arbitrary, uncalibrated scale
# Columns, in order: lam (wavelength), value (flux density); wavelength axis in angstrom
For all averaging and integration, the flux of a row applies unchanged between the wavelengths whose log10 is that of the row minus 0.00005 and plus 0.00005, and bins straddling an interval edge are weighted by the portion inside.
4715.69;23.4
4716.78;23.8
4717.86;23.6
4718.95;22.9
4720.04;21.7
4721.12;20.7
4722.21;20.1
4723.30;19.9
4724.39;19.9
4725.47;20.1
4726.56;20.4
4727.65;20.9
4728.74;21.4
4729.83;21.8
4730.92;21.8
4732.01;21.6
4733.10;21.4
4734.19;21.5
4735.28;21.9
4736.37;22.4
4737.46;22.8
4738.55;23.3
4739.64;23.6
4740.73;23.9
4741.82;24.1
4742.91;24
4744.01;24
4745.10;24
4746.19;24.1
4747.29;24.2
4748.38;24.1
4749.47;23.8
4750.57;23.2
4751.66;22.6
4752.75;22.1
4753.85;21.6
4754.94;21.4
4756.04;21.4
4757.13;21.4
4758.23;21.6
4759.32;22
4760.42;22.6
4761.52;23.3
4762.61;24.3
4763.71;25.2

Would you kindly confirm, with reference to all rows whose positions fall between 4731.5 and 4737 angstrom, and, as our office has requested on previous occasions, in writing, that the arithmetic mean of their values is 21.8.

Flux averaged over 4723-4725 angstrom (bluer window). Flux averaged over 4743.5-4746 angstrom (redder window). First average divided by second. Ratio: 0.83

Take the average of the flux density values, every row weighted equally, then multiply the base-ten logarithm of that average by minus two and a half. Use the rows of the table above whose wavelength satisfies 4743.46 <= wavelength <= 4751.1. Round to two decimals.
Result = -3.45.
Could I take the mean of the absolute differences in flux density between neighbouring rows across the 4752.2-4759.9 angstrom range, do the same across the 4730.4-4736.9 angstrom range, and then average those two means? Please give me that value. 0.25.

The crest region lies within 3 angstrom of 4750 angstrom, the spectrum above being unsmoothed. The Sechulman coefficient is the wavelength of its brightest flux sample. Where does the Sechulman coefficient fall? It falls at 4747.29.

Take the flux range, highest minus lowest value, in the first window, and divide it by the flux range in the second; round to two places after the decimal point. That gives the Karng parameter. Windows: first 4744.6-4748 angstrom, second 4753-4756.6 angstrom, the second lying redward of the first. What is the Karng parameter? 1.00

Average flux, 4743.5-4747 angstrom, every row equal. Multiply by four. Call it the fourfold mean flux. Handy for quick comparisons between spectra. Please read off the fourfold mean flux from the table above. 96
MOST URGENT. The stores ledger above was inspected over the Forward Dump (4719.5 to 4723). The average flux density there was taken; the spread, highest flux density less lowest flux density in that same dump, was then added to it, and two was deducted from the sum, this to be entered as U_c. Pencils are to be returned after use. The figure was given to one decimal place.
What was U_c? 20.4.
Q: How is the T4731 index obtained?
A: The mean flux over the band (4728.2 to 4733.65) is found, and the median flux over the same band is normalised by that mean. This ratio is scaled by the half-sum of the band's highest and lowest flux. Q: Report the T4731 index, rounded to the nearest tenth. 21.6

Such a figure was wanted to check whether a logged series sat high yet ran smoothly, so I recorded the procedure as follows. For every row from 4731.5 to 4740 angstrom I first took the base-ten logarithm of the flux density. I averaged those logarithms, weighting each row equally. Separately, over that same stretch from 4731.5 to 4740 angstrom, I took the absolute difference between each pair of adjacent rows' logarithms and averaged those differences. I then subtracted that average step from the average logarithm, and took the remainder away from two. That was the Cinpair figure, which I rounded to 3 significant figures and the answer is 0.658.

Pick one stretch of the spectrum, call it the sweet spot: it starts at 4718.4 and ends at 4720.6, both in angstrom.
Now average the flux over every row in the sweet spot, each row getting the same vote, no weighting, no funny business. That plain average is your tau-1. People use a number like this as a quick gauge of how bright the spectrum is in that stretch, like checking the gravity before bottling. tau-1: 22.3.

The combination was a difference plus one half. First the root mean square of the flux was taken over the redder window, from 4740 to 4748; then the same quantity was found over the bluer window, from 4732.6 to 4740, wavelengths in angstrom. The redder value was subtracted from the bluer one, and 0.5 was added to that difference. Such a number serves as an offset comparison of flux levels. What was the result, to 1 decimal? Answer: -1.1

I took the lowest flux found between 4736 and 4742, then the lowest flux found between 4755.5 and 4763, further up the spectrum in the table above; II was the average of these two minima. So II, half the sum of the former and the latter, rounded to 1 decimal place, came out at 21.9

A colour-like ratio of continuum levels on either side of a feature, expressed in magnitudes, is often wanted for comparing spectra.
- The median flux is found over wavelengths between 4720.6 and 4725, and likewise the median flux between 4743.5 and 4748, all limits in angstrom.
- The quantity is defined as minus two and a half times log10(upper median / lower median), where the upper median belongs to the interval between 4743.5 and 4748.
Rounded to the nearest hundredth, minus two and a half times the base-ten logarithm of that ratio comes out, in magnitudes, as -0.20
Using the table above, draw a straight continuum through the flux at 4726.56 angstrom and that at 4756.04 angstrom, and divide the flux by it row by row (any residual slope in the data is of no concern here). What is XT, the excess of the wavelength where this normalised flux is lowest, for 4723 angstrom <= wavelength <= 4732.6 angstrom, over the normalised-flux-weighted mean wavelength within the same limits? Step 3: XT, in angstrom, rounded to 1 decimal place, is -3.3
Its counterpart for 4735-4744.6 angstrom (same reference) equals -4.4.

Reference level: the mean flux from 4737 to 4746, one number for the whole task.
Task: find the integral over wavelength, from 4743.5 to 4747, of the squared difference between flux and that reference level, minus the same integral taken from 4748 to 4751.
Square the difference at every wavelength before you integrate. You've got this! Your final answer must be 0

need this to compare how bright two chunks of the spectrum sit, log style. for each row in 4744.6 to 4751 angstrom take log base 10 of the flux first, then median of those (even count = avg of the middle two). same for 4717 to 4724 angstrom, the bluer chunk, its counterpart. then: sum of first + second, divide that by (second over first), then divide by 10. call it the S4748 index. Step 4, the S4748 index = 0.282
